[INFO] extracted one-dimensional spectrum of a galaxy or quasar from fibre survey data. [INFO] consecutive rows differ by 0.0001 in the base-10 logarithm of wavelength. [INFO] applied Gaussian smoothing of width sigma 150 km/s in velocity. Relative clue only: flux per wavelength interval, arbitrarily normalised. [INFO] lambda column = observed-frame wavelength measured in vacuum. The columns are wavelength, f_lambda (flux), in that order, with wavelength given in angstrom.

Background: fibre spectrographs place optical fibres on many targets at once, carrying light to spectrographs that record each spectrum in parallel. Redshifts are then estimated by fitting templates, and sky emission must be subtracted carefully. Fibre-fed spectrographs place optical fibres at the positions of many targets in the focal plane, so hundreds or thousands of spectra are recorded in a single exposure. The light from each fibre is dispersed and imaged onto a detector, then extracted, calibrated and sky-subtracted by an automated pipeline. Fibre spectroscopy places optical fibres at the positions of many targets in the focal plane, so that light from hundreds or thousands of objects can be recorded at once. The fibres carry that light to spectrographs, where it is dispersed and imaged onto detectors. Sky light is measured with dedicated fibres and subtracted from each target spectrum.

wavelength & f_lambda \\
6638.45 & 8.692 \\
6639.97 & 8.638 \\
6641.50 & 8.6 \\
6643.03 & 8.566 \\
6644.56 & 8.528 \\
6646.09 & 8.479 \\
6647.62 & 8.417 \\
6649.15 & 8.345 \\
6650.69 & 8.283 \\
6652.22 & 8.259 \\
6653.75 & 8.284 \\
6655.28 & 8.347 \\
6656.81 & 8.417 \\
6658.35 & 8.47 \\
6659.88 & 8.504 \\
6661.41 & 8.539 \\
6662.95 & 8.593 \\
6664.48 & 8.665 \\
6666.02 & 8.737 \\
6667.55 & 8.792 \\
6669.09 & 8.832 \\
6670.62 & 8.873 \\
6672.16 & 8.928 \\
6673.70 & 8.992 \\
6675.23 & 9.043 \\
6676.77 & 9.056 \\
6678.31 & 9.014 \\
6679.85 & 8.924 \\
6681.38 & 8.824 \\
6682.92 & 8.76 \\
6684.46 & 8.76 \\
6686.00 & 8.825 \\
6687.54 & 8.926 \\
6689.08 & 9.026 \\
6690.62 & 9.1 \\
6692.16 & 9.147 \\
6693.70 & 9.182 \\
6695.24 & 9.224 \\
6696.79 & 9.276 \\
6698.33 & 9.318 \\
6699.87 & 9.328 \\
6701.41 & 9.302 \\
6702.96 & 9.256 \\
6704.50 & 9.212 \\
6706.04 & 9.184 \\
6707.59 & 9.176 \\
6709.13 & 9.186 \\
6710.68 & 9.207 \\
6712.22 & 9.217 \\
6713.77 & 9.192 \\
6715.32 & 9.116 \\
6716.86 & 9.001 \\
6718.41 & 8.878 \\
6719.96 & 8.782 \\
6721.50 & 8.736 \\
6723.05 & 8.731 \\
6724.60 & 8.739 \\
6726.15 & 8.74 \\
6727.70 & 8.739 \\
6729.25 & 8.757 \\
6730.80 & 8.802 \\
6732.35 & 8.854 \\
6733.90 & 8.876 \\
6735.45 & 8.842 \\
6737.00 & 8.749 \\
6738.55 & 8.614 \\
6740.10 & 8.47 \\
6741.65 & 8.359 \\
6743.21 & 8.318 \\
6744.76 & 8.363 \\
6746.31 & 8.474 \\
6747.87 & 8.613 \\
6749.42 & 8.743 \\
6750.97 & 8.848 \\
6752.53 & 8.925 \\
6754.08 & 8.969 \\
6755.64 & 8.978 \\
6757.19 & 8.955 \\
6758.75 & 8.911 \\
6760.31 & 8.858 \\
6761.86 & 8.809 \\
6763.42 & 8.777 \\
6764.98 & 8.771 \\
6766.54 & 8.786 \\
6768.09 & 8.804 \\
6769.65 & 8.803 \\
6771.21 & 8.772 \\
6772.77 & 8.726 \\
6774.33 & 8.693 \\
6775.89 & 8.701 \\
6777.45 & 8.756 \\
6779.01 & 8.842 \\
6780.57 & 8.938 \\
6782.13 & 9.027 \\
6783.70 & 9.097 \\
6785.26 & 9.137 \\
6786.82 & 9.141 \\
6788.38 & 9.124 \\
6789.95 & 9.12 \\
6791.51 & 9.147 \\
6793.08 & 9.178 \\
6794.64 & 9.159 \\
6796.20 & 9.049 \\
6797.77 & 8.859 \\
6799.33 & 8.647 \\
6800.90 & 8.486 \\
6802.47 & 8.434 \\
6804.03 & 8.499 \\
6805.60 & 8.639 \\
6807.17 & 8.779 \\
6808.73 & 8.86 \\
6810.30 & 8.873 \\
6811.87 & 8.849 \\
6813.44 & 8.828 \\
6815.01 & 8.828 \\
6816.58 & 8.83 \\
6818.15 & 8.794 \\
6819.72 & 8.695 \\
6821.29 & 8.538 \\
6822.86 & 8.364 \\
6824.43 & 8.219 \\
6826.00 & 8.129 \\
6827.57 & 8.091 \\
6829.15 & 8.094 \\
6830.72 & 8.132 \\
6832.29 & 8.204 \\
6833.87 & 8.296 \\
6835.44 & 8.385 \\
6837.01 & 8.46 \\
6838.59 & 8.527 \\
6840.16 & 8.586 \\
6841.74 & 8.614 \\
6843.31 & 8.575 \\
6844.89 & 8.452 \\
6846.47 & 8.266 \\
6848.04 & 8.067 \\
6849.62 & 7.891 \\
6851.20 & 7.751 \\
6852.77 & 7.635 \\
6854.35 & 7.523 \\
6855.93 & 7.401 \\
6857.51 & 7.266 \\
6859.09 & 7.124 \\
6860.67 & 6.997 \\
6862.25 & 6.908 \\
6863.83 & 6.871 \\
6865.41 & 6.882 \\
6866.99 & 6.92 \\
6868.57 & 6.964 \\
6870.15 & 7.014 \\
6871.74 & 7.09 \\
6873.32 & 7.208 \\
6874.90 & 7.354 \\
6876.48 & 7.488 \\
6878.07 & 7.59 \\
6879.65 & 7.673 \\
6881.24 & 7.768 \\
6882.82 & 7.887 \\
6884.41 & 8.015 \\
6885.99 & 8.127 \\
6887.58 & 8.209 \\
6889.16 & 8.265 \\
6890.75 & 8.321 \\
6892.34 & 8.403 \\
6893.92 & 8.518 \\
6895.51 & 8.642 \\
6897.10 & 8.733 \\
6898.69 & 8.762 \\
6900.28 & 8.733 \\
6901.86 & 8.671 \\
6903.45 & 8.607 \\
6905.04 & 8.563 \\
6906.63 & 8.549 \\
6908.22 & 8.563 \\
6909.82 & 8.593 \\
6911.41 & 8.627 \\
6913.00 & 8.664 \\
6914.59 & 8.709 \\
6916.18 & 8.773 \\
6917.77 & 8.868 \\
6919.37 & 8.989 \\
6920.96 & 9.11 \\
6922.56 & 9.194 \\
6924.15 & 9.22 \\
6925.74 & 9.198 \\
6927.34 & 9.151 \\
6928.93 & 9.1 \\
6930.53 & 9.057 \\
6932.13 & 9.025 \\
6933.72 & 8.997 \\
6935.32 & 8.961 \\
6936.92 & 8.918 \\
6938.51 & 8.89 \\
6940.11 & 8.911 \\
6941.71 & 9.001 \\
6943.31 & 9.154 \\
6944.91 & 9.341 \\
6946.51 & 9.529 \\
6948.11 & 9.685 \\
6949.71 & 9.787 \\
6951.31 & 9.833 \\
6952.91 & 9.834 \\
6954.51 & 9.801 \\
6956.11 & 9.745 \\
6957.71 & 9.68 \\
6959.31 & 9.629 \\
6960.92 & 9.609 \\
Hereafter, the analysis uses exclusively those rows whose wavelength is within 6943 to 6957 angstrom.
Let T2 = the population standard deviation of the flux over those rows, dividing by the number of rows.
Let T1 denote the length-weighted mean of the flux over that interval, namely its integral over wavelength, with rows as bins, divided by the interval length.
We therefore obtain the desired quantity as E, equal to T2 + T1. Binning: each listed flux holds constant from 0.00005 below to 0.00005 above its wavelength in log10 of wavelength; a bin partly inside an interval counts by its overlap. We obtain 9.9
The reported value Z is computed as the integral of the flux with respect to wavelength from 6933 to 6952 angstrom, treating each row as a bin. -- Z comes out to 176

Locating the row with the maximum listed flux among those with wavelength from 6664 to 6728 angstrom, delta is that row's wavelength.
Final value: 6699.87 angstrom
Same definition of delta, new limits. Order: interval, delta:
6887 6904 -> 6898.69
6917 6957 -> 6952.91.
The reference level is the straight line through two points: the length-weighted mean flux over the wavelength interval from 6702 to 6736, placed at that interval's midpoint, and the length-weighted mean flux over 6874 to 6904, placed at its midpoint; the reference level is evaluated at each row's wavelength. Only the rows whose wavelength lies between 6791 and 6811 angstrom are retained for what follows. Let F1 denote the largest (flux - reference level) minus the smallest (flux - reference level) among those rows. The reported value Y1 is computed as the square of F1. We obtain 0.49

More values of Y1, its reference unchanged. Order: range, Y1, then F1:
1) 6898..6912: 0.03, 0.18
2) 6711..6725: 0.19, 0.44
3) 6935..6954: 1.02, 1.01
